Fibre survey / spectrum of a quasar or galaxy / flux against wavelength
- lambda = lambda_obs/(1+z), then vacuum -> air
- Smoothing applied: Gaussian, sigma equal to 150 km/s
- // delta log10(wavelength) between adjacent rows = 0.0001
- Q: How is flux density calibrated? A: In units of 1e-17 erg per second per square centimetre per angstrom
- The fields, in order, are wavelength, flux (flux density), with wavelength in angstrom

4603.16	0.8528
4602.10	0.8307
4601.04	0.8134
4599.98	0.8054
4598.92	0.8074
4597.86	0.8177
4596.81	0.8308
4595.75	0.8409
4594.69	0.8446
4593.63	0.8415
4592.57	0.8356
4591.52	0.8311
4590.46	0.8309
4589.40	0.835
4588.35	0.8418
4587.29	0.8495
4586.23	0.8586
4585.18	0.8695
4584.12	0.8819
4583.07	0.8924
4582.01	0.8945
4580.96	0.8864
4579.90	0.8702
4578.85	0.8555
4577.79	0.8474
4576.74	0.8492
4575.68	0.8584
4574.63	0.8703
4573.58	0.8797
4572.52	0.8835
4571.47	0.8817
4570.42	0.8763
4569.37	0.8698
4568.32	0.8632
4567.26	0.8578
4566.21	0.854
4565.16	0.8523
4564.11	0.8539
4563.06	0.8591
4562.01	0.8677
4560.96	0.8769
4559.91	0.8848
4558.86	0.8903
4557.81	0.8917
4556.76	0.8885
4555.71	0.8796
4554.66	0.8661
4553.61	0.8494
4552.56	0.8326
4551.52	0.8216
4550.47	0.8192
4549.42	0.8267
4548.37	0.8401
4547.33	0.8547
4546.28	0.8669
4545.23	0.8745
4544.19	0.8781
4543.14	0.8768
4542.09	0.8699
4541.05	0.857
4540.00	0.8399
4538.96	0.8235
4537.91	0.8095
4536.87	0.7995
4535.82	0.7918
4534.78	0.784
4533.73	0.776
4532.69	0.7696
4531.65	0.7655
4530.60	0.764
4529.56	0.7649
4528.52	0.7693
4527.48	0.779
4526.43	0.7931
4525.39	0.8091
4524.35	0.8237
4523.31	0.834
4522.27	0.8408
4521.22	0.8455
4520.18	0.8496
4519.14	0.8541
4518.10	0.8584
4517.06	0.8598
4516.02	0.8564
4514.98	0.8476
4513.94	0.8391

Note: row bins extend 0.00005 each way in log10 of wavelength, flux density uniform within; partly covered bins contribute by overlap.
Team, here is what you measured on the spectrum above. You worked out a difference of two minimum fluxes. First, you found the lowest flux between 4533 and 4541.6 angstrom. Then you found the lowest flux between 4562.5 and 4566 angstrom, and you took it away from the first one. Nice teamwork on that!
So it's -0.076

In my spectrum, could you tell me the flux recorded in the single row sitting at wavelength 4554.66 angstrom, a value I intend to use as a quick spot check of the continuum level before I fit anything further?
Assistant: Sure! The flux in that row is 0.8661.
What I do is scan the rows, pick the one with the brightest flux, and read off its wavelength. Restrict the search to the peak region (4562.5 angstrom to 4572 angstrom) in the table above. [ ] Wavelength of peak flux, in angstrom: 4571.47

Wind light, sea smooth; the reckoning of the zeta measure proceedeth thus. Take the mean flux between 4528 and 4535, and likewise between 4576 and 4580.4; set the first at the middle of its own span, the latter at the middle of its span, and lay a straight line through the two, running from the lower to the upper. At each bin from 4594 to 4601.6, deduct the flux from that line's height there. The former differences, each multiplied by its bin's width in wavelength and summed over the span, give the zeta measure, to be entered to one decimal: 0.5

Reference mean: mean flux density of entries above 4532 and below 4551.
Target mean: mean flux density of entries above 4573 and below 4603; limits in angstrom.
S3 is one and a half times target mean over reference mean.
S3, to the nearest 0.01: 1.53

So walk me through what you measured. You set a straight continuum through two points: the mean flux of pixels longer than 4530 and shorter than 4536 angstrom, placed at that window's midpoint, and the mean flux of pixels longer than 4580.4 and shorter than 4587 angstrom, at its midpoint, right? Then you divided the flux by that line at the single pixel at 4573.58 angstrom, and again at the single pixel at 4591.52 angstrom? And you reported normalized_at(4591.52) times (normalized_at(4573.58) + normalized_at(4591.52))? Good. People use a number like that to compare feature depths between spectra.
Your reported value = 1.81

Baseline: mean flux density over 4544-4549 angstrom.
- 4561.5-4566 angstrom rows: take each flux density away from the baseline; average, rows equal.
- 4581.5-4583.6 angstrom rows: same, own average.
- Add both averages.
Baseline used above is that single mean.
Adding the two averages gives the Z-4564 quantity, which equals -0.03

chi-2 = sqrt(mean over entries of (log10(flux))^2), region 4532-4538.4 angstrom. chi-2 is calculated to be 0.10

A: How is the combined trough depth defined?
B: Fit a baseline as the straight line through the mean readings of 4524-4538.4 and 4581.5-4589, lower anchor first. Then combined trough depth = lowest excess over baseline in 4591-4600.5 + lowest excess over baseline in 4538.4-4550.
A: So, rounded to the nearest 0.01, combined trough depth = -0.07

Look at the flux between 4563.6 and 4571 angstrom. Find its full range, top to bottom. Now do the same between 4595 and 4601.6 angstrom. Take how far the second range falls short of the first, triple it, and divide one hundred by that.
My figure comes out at -2899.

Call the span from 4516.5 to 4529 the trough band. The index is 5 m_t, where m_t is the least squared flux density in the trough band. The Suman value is 2.96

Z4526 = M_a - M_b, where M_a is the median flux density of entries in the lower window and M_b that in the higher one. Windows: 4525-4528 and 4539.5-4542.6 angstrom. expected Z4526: -0.064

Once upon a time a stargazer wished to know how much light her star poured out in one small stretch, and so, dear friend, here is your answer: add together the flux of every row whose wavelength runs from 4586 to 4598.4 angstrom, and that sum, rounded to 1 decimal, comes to 10.1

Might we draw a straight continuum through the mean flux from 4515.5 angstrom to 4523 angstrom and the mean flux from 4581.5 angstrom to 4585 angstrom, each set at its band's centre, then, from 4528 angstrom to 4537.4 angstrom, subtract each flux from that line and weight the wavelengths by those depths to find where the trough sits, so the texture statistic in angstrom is 4532.4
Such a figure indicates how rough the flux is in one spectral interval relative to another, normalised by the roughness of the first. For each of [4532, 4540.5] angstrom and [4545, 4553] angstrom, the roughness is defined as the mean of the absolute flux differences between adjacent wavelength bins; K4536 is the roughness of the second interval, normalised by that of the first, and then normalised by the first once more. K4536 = 97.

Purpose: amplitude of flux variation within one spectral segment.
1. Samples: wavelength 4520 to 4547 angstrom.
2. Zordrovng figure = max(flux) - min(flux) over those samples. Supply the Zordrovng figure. 0.11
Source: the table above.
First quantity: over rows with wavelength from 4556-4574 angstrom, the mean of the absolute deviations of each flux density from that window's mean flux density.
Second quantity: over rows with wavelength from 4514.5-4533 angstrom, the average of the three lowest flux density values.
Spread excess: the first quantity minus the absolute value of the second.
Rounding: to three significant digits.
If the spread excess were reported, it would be -0.753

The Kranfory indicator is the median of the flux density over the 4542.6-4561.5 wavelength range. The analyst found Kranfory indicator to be 0.87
